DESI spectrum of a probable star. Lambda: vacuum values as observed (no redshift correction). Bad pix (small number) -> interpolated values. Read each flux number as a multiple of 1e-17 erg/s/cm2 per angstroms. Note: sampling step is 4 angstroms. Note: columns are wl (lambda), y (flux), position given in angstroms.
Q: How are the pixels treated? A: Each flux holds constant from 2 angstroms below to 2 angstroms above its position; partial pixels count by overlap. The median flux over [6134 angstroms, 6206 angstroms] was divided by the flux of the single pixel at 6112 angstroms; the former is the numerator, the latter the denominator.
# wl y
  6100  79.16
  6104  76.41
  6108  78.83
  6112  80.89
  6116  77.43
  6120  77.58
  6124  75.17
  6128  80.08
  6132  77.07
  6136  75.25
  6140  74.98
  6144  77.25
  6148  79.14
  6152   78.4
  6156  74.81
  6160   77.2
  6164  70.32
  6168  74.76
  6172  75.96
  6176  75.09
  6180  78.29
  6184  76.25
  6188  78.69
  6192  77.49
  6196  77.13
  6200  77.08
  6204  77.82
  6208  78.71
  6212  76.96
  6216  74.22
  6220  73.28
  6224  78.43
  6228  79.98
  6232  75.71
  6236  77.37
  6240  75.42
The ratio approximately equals 0.95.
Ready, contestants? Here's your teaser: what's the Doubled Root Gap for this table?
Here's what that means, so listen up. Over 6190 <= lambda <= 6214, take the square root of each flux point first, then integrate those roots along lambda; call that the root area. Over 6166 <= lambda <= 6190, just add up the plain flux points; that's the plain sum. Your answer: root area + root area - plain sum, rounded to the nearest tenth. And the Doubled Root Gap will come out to -36.4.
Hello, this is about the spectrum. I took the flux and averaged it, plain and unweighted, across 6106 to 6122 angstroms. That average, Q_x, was 78.7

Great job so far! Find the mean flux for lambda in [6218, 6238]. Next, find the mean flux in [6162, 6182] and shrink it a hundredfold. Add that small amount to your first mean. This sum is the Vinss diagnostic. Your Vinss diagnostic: 77.7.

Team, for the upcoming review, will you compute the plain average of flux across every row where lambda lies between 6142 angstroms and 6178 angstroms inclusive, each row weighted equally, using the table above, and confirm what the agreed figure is 75.9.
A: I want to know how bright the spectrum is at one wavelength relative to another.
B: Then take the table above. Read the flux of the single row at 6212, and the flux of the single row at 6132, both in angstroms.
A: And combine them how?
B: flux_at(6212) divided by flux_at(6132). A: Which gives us 1.00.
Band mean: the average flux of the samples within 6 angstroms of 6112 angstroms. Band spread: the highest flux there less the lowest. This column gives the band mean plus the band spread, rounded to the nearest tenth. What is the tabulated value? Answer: 82.5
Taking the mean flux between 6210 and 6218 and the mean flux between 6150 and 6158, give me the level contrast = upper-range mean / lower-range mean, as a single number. 0.987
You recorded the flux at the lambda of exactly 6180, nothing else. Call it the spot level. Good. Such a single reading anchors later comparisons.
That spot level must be 78.29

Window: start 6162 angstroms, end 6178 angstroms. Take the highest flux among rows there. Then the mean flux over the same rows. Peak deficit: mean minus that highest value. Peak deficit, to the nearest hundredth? -1.93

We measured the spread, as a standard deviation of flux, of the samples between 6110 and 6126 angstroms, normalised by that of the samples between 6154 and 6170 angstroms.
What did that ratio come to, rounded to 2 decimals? 0.82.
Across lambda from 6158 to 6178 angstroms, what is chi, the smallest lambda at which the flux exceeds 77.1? 6160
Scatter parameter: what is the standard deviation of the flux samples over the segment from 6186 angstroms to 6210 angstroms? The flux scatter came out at 0.7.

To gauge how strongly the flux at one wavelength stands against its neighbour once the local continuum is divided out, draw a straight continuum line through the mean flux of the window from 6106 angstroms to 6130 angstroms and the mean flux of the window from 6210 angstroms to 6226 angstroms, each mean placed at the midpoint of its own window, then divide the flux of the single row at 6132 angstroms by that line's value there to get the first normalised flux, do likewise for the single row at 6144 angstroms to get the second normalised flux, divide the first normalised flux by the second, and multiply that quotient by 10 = 9.94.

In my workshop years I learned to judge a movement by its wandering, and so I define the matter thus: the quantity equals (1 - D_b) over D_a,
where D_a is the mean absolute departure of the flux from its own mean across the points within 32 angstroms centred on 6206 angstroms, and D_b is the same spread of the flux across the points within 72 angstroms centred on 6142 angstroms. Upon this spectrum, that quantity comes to -0.63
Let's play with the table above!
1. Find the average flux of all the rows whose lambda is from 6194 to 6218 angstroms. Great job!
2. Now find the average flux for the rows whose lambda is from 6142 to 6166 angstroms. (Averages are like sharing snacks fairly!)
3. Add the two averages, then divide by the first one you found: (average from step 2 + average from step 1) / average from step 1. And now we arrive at 1.99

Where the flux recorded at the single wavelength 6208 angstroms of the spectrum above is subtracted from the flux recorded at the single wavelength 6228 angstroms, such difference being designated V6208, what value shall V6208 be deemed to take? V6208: 1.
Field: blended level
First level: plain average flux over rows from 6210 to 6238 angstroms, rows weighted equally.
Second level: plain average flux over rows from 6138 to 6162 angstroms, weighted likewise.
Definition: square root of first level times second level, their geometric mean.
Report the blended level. 76.8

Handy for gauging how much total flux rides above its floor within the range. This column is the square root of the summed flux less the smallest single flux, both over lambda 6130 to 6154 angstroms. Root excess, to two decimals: 19.68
